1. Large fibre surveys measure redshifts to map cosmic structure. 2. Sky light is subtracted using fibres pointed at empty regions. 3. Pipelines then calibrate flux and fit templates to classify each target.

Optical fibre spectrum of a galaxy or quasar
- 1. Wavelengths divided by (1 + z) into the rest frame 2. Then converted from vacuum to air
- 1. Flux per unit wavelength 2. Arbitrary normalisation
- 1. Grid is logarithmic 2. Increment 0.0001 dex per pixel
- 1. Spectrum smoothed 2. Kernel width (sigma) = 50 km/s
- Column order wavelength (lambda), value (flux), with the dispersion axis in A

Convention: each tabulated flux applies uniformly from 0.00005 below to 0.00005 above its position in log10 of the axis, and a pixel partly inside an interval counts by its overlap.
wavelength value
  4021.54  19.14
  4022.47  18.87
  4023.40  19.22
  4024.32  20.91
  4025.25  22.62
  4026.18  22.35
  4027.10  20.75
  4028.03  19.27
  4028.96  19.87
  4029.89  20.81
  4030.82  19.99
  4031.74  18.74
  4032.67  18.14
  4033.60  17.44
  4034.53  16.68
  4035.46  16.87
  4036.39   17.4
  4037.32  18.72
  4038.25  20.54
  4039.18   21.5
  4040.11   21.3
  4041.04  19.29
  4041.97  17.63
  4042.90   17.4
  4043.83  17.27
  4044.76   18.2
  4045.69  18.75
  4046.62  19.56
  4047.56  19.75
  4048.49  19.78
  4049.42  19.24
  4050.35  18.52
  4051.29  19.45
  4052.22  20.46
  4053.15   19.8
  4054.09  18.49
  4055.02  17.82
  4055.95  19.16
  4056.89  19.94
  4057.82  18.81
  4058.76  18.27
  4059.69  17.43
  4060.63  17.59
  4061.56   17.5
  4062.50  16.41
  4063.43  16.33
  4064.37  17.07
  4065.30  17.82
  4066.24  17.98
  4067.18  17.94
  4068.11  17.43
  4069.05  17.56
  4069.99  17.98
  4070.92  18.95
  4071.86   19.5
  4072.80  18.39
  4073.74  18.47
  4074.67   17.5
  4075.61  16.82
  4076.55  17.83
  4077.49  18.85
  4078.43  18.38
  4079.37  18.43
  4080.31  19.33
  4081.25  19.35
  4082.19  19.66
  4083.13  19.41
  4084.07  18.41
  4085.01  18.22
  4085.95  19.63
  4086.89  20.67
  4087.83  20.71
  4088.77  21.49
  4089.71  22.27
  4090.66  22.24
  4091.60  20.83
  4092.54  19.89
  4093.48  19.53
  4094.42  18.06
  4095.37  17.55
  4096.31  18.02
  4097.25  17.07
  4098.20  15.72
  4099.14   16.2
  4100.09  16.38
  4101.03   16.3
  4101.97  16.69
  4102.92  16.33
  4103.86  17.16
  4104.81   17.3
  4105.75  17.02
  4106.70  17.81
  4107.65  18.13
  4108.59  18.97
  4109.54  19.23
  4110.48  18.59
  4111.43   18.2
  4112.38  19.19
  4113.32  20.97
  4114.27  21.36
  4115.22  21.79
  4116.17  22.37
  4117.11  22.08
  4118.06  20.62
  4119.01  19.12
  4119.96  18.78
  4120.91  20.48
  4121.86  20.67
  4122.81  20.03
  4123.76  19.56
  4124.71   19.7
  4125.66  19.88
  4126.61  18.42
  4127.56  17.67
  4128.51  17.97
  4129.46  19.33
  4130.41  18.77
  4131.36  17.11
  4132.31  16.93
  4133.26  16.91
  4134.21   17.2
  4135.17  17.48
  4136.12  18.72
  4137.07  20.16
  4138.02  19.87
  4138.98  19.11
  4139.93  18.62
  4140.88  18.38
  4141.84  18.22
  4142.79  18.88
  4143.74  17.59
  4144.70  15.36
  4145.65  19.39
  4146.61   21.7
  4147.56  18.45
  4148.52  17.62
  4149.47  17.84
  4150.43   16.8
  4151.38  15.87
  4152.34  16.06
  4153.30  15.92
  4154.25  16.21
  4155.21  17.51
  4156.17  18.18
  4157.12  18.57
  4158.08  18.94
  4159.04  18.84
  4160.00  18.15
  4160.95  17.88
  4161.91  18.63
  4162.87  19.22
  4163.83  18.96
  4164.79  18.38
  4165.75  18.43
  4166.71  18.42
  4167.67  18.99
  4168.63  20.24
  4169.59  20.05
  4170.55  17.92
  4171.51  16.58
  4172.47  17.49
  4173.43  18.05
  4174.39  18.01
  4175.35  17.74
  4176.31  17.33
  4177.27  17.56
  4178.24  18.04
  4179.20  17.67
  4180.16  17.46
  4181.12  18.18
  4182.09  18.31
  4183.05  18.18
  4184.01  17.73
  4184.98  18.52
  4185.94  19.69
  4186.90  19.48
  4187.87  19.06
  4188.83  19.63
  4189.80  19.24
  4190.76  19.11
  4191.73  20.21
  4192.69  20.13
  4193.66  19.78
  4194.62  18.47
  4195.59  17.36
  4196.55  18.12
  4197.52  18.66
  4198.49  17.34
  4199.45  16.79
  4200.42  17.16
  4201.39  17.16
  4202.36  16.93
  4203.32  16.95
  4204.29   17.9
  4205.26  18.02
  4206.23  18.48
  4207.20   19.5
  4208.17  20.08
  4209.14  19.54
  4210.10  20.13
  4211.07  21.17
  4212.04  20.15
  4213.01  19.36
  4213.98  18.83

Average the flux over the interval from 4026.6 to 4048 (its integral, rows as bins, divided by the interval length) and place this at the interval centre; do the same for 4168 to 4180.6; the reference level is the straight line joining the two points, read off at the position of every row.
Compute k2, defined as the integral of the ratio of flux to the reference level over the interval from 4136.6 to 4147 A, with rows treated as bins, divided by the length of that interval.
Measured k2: 1.03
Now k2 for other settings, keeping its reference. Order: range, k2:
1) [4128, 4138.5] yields 1.00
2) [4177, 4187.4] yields 1.02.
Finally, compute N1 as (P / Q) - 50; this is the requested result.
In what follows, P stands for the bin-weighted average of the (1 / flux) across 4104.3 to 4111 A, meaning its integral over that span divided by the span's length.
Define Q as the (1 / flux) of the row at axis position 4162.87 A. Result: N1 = -48.9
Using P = 0.055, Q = 0.0520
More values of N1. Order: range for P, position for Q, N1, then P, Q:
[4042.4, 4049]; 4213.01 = -49.0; 0.054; 0.0517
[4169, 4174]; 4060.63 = -49.0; 0.056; 0.0569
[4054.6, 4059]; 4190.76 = -49.0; 0.053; 0.0523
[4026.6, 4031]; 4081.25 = -49.0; 0.050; 0.0517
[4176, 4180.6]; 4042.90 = -49.0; 0.057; 0.0575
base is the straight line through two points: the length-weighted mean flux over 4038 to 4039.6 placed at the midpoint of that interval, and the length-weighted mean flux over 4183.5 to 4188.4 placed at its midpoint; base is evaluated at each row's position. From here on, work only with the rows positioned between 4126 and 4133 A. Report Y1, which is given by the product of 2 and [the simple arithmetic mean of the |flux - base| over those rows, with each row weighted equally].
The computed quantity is 3.4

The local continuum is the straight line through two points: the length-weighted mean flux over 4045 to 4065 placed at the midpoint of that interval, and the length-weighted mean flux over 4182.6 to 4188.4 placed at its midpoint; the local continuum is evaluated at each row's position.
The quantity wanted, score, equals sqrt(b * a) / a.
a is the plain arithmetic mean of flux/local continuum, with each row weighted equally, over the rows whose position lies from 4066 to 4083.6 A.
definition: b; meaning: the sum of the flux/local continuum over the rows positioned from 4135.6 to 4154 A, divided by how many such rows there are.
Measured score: 0.989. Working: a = 0.99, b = 0.97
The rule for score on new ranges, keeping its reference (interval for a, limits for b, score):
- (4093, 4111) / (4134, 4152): 1.021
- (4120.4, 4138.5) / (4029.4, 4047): 1.003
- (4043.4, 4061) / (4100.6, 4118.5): 1.000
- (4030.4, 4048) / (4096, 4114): 0.969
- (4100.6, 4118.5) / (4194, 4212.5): 0.981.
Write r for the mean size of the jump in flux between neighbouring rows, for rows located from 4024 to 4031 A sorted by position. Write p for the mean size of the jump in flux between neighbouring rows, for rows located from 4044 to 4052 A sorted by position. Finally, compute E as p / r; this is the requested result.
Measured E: 0.5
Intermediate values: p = 0.54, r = 1.06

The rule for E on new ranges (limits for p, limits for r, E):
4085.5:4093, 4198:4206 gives 2.2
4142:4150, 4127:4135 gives 3.2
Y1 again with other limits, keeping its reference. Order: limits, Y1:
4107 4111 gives 2.6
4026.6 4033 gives 3.1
